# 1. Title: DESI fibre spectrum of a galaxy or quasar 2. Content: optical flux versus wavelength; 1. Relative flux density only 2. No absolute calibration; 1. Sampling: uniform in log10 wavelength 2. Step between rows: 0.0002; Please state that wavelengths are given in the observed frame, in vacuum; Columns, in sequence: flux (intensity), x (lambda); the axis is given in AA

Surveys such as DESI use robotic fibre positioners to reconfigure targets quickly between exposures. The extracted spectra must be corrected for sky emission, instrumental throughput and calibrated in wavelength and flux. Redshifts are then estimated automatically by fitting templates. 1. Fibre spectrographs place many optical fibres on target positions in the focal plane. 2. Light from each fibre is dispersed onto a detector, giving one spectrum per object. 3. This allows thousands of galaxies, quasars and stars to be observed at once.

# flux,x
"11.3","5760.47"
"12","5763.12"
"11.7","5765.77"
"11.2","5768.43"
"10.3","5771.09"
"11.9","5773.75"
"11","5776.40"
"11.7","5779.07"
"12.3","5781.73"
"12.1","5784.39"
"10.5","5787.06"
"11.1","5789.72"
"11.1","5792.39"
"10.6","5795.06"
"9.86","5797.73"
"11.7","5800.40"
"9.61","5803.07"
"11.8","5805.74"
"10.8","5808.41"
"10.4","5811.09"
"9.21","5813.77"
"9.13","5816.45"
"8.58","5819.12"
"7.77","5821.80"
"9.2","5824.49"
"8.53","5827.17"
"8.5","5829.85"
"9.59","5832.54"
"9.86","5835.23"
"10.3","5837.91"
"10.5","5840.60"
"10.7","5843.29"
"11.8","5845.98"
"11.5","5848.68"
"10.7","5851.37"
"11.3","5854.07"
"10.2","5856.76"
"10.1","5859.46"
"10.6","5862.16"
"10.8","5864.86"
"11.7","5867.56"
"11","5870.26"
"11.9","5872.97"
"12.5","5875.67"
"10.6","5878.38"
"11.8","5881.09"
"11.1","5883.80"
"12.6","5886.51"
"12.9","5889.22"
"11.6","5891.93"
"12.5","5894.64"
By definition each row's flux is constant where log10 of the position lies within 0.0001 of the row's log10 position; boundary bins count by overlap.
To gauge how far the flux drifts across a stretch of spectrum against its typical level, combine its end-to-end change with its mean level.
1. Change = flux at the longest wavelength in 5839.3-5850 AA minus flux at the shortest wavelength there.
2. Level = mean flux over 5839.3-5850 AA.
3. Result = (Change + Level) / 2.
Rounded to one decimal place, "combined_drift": 6.1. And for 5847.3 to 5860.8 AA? 4.7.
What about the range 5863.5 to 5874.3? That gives 6.2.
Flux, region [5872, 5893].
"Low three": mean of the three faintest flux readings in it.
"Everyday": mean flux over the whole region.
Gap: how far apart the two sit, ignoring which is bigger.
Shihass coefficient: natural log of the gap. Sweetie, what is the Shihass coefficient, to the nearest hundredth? -0.25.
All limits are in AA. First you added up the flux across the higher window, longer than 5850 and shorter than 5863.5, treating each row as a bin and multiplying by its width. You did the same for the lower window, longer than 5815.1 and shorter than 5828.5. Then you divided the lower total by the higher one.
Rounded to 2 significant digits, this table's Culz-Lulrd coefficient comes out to 0.81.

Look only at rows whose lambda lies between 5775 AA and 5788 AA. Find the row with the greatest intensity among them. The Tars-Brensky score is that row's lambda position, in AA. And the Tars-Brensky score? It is 5781.73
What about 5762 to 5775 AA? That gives 5763.12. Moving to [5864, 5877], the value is 5875.67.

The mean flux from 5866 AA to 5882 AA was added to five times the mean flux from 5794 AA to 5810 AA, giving 65.2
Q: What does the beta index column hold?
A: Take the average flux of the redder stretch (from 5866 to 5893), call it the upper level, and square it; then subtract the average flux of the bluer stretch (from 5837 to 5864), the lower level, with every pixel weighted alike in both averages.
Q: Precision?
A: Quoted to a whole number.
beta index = 128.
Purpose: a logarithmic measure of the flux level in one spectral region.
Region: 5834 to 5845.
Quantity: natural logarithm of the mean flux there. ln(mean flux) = 2.34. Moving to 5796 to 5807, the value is 2.37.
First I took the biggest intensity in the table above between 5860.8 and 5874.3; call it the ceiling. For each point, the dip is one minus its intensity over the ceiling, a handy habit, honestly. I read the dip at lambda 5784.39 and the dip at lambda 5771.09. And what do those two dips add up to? 0.118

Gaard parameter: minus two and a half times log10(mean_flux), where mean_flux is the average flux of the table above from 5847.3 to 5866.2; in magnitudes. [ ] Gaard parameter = -2.58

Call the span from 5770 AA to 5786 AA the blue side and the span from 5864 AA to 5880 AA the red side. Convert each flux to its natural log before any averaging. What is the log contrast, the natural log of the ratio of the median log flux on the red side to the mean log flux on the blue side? -0.01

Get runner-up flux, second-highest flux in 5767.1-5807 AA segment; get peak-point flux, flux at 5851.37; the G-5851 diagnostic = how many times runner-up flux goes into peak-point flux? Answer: 0.88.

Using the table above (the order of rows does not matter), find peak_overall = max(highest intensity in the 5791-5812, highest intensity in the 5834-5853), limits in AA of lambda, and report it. 11.8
